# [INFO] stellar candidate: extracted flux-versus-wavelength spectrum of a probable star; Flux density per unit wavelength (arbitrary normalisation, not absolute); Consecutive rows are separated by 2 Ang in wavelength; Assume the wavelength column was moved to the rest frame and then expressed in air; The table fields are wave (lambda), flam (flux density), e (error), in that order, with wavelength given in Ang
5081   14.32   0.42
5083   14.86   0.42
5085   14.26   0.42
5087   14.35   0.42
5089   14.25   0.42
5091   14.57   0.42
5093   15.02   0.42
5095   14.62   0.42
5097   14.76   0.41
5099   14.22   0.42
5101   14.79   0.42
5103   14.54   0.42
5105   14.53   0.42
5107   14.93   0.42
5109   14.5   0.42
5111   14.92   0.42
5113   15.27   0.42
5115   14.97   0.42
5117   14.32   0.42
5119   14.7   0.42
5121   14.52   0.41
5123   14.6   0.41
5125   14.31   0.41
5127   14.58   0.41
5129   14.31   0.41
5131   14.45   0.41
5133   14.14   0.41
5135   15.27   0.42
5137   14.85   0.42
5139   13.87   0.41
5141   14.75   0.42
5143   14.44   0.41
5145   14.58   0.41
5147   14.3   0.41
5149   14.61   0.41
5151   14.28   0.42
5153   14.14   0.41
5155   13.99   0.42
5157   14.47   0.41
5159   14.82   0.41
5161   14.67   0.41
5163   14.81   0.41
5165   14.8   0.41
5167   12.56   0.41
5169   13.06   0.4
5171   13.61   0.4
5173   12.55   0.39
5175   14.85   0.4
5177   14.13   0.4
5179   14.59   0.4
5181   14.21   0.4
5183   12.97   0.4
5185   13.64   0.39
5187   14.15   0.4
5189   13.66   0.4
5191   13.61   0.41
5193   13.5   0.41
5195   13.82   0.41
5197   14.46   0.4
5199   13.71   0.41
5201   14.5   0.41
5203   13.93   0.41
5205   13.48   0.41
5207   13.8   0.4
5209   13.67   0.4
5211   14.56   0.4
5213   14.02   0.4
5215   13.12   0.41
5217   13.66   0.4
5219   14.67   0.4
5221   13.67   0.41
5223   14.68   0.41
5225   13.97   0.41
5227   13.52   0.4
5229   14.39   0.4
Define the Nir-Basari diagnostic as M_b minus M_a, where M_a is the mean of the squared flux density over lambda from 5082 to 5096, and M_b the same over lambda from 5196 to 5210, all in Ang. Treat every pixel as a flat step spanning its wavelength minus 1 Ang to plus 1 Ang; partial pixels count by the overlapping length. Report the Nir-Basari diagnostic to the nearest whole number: -18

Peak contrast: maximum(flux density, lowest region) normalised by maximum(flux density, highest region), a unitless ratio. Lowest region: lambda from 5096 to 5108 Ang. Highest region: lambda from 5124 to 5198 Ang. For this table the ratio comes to 0.98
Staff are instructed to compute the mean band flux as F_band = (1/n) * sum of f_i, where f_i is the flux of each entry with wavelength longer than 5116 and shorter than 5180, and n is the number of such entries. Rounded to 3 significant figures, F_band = 14.3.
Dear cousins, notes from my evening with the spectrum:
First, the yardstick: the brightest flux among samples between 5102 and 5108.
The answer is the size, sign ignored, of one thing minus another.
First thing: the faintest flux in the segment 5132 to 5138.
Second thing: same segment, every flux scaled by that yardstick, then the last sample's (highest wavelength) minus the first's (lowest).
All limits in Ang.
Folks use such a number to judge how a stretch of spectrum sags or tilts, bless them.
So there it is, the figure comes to 14.1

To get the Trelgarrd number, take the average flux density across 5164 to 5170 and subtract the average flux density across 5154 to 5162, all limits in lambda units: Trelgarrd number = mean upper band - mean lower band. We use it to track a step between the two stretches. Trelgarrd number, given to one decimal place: -1.0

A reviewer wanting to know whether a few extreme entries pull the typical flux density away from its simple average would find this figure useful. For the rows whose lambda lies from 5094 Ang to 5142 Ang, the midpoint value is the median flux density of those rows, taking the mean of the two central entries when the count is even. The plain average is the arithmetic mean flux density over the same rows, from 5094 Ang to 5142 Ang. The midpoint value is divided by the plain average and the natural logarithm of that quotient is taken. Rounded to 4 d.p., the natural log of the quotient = -0.0016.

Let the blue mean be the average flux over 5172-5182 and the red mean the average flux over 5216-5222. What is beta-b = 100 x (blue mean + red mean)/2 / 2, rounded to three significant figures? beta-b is 702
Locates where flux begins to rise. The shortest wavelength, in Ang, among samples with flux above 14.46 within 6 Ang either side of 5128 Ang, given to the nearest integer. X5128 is 5123 Ang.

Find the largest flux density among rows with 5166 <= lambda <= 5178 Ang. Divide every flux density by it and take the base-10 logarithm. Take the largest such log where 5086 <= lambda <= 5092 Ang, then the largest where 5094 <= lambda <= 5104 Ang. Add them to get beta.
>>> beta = -0.010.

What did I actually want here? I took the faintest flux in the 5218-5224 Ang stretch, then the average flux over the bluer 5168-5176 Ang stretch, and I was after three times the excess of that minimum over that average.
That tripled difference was 0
